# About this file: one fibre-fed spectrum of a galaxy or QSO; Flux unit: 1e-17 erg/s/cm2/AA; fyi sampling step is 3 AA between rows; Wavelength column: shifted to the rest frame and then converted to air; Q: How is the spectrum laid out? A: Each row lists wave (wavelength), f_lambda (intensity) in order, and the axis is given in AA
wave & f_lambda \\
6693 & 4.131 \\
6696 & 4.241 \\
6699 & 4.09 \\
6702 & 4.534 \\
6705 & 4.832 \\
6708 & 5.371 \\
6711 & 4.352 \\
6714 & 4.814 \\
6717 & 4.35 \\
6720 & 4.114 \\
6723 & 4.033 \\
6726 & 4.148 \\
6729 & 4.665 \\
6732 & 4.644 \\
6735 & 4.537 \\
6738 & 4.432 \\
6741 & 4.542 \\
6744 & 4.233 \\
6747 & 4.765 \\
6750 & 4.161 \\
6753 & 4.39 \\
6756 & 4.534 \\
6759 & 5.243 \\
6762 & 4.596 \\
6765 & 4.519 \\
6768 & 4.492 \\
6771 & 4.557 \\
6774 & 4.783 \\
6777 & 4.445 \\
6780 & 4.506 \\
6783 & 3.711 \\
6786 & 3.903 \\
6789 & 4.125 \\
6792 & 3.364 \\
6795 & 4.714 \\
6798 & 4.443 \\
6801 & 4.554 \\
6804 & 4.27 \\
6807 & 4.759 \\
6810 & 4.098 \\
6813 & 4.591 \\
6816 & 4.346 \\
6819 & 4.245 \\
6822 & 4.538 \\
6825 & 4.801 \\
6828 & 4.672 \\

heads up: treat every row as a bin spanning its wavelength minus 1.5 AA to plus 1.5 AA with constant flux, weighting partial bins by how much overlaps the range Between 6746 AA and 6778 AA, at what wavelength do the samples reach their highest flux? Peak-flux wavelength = 6759 AA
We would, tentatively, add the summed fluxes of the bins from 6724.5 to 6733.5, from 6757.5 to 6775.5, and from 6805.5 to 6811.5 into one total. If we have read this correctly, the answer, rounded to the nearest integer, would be 51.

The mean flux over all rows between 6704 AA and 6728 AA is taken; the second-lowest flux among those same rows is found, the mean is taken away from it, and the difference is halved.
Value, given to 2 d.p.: -0.19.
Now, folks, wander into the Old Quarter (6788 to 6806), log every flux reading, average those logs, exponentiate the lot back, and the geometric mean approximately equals 4.22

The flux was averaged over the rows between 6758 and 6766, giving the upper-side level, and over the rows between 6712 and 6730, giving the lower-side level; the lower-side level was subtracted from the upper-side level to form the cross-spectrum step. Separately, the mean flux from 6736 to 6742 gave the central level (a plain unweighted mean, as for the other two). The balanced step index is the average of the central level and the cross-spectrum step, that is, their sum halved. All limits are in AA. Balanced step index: 2.46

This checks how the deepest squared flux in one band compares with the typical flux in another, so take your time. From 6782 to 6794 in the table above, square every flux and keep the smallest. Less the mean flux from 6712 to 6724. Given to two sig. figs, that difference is 7.0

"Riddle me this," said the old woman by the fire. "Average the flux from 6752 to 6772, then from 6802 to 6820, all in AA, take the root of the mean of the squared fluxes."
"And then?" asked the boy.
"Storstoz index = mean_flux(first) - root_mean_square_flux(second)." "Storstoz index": 0.2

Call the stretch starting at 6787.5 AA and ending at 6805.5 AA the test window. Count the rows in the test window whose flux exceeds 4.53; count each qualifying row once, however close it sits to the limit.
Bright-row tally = 2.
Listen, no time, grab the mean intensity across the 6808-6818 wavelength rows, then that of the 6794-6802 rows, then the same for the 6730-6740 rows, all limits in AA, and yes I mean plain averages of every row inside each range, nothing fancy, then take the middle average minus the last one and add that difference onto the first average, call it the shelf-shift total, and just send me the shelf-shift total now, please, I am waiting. 4.38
